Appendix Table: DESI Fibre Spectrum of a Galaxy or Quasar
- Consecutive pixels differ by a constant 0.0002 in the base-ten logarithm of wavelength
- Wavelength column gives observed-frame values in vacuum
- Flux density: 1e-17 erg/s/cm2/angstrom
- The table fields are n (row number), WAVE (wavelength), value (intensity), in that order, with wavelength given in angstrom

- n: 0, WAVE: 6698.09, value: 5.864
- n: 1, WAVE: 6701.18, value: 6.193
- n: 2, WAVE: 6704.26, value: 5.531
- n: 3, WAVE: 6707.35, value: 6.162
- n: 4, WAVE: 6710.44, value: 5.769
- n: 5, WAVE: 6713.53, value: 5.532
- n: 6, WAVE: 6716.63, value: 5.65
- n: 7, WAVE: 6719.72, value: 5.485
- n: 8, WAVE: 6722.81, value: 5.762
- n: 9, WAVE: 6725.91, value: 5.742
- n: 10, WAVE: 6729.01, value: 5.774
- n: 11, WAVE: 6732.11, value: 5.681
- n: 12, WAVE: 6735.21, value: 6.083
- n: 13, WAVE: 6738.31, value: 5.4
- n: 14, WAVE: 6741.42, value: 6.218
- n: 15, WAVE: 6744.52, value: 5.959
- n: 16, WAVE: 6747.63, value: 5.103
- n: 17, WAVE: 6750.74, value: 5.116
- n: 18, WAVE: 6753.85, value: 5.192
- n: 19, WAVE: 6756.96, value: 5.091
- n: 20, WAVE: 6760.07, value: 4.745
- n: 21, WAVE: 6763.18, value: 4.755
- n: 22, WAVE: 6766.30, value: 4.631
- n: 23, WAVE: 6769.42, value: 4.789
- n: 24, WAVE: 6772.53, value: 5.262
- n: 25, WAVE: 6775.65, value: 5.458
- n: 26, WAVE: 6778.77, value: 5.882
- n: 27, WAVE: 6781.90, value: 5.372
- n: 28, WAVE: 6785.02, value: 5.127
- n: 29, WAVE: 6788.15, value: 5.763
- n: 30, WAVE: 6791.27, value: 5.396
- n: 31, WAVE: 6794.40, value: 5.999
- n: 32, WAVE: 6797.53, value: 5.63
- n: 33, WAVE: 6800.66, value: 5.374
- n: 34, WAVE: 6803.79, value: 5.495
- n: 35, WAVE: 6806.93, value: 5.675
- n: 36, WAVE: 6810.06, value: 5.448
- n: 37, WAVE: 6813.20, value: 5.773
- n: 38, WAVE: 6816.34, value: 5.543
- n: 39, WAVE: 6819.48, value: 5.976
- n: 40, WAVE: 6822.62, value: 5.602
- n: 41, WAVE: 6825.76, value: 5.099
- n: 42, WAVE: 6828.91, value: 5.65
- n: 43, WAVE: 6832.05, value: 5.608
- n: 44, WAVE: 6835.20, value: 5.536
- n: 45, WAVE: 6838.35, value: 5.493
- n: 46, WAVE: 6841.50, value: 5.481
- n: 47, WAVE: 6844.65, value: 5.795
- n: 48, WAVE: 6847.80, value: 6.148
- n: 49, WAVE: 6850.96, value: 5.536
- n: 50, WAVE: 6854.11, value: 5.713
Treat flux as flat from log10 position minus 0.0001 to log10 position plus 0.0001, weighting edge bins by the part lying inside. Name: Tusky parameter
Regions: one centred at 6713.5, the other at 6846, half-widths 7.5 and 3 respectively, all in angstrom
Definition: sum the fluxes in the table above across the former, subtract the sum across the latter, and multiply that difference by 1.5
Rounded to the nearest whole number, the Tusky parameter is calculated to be 25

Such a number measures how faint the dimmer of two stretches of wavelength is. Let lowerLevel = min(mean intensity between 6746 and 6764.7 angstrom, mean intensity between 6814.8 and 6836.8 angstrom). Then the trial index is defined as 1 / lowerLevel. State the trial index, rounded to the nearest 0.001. 0.200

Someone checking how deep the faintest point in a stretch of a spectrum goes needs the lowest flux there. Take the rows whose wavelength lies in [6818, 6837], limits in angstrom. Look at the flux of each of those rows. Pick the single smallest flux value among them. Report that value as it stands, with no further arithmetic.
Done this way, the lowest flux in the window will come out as 5.099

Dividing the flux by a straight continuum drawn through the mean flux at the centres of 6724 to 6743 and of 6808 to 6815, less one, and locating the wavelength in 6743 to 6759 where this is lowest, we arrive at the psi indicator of 6747.63 angstrom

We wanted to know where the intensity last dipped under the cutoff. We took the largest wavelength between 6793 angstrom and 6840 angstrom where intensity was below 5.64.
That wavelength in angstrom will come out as 6838.35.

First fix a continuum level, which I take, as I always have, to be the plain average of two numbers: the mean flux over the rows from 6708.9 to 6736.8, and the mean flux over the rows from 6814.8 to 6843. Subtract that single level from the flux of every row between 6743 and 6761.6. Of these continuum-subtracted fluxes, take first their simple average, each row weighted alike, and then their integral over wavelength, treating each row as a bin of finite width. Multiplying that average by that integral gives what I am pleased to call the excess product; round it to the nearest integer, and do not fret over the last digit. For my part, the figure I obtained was 4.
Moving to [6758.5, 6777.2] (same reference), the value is 9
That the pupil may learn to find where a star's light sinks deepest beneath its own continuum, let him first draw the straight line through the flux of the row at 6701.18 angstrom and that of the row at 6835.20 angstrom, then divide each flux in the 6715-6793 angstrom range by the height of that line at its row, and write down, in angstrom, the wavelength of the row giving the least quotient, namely 6766.30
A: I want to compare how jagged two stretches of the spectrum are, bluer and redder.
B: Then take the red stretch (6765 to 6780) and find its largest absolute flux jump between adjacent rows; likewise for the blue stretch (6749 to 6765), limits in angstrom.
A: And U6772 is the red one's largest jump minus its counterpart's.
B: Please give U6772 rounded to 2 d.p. 0.13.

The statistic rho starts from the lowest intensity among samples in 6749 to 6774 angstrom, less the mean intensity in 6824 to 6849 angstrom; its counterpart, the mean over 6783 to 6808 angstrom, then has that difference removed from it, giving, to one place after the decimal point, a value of 6.5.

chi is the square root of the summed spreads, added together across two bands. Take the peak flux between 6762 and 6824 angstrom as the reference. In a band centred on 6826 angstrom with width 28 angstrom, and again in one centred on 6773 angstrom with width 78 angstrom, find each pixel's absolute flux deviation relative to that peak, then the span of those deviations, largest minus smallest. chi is 1.50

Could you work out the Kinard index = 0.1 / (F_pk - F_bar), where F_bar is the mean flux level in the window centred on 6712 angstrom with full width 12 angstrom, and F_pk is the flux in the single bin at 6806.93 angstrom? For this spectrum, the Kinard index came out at -1.0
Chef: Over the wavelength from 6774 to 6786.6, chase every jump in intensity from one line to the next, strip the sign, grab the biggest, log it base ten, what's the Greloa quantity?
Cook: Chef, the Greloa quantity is -0.29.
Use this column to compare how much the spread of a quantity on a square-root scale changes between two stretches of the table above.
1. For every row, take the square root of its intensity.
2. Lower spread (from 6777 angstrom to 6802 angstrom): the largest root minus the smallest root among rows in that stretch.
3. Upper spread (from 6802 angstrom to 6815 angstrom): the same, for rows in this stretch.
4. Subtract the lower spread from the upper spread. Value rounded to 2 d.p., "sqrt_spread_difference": -0.12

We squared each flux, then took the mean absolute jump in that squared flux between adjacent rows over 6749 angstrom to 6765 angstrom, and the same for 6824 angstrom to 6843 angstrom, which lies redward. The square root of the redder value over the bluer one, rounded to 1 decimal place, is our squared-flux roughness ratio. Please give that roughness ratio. 1.1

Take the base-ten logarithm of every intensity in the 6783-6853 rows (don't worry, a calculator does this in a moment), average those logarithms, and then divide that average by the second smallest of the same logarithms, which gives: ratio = 1.05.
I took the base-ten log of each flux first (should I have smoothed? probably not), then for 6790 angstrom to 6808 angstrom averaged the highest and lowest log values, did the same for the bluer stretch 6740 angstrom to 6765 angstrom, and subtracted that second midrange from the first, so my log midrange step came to 0.019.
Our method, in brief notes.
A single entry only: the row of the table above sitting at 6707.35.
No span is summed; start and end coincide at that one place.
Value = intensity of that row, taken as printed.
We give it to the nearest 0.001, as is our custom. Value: 6.162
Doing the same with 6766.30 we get 4.631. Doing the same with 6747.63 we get 5.103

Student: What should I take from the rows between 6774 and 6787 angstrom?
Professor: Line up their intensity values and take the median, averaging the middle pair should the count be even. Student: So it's 5.4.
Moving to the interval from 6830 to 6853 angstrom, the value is 5.5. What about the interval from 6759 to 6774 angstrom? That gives 4.8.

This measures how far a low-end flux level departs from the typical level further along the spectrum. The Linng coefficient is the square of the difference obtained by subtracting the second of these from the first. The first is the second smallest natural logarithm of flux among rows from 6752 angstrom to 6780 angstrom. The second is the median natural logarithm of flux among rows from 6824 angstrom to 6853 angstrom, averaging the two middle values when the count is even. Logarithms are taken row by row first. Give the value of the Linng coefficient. 0.024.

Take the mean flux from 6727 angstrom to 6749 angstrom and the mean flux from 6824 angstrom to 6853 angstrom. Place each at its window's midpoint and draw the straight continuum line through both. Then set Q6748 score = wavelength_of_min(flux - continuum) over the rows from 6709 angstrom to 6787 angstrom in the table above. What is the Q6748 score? 6766.30 angstrom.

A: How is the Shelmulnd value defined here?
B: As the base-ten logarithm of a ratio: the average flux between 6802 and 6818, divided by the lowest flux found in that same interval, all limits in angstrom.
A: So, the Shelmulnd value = 0.011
